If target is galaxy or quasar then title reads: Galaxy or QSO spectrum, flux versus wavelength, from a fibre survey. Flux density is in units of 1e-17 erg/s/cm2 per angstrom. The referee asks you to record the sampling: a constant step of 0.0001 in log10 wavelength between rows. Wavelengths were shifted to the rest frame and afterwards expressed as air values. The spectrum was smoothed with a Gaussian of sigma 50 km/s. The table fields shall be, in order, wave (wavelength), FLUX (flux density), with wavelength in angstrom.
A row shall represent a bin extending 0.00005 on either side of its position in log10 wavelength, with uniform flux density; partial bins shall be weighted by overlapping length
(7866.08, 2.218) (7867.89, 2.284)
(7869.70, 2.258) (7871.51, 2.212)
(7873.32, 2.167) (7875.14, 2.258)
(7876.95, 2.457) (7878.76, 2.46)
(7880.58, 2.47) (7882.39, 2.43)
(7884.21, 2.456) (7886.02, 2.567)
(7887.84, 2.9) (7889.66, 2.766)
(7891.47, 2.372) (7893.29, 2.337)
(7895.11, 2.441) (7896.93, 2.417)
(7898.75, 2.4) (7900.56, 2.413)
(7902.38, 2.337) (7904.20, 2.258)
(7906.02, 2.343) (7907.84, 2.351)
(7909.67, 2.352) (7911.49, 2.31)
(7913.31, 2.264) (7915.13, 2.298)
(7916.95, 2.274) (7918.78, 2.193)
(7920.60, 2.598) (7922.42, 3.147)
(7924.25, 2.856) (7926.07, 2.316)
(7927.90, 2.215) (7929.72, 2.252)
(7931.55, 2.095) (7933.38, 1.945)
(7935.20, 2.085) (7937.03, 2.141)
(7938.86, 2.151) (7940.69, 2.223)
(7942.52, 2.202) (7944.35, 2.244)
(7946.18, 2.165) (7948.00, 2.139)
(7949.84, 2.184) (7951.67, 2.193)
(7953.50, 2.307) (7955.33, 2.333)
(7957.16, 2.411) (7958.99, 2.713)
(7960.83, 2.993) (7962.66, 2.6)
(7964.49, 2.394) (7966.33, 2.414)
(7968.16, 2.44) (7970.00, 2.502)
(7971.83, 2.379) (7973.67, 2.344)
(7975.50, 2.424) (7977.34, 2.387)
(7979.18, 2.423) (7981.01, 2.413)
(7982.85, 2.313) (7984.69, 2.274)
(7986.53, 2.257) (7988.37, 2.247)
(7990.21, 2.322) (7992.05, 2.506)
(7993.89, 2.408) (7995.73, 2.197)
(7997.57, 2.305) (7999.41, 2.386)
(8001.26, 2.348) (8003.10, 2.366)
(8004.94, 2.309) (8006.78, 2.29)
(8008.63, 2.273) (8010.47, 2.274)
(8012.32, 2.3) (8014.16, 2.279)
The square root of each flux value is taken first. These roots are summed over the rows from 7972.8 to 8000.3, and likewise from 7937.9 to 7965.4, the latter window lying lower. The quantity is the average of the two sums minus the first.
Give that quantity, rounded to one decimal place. 0.0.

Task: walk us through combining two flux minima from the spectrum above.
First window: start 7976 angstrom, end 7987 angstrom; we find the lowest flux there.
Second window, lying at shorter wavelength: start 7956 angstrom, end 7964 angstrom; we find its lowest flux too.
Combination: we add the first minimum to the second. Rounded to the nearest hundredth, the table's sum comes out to 4.67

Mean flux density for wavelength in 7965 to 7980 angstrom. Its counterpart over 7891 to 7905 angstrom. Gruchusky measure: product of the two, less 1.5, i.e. 4.2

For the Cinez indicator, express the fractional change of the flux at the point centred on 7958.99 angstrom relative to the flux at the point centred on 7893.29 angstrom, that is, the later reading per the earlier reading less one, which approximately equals 0.16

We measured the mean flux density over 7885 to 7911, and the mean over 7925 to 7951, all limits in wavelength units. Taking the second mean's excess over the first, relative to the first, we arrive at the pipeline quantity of -0.11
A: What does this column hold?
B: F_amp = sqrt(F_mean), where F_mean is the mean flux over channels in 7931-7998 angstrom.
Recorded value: 1.53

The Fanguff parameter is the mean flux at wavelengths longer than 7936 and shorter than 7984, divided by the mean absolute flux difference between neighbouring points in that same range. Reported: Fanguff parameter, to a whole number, 26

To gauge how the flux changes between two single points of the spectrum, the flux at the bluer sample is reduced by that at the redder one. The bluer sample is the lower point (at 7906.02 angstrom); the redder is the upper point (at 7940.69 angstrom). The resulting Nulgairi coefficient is 0.12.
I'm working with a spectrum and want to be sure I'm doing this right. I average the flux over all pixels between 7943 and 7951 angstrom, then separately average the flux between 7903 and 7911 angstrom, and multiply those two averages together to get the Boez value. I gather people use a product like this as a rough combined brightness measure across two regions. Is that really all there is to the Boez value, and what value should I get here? 5.08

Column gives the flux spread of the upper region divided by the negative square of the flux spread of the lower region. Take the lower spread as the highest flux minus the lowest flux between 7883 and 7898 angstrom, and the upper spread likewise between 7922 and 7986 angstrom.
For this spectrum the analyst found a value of -4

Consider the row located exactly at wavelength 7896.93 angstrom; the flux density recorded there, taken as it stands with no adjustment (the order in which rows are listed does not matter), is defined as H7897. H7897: 2.417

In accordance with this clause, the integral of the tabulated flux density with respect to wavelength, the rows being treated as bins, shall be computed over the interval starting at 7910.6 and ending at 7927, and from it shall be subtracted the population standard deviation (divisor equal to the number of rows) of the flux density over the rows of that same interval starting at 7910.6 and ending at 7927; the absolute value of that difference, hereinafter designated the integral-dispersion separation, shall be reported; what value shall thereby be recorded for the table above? 40.3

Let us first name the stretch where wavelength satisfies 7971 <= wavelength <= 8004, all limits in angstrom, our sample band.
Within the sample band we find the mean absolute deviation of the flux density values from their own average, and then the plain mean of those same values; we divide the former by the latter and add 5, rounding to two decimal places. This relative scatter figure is 5.03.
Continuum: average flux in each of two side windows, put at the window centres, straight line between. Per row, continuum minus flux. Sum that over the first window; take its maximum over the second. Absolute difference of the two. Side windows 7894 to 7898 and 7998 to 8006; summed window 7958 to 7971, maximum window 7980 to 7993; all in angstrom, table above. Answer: 1.5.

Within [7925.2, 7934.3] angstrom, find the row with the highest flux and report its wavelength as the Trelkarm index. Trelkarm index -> 7926.07 angstrom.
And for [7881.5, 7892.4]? 7887.84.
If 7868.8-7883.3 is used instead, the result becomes 7880.58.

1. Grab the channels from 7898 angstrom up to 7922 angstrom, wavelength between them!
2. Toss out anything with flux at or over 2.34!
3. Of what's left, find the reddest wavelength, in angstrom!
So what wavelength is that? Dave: 7918.78 angstrom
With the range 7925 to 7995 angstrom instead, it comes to 7990.21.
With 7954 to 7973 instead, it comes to 7955.33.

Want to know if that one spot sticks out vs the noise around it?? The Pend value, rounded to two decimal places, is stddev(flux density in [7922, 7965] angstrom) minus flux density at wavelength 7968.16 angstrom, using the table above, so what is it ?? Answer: -2.14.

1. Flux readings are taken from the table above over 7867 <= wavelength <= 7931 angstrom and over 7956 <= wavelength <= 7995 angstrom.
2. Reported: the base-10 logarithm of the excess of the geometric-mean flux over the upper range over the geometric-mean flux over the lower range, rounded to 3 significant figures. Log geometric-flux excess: -1.56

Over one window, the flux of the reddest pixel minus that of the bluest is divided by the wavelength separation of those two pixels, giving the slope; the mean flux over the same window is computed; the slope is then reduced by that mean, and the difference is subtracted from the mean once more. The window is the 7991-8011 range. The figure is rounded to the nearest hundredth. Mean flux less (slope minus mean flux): 4.68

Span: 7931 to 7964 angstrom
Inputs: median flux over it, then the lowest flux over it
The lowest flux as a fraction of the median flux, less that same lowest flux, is -1.06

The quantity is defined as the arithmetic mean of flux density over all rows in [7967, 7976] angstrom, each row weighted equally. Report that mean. 2.42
